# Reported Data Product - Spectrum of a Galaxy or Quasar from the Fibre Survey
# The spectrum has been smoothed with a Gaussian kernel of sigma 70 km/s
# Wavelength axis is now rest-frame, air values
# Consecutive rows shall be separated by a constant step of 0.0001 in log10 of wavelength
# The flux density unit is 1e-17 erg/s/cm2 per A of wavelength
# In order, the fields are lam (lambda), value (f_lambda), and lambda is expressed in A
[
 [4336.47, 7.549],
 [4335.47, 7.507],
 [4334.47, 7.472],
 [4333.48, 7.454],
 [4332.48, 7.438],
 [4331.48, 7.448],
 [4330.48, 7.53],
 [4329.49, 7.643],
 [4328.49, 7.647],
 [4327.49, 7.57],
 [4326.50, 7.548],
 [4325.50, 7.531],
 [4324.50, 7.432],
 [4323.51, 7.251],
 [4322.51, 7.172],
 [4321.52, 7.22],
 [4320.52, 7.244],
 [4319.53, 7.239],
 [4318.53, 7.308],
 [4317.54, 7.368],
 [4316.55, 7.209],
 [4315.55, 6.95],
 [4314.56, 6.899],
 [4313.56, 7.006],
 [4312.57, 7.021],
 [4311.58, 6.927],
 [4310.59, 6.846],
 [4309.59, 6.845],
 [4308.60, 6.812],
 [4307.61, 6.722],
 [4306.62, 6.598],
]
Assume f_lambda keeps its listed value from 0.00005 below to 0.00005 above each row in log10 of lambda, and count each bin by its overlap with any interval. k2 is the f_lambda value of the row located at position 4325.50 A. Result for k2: 7.531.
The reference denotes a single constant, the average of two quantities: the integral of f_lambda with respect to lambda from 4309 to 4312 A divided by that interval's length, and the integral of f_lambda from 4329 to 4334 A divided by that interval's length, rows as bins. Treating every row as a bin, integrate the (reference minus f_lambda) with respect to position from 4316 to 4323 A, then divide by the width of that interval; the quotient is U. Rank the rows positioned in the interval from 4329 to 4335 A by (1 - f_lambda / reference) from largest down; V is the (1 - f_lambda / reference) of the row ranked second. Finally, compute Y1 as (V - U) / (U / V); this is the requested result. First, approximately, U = -0.1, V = -0.036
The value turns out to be 0.01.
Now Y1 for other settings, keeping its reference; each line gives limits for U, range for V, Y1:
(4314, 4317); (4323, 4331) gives 0.04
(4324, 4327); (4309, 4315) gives -0.05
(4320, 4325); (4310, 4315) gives -0.06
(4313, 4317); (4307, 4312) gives -0.04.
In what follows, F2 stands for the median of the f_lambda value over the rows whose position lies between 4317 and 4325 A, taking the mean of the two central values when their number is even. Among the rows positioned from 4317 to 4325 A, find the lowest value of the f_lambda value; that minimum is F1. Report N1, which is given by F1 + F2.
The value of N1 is 14.4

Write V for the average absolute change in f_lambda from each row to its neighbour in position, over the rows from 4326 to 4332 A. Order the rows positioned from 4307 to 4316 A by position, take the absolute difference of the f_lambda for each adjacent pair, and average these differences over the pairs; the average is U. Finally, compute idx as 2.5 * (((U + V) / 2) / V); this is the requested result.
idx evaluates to 2.49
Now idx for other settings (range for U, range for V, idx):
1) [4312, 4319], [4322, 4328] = 2.95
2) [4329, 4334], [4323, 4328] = 2.12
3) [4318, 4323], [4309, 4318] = 1.73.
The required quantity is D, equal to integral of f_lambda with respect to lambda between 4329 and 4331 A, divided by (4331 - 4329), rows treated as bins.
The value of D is 7.6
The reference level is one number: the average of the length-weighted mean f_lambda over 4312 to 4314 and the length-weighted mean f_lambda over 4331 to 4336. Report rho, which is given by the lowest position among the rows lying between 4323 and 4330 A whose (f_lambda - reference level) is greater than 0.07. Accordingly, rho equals 4324.50 A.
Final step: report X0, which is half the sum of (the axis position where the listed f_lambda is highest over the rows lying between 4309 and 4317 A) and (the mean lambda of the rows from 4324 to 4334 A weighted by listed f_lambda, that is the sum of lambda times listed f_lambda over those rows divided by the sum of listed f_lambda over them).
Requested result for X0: 4322.8 A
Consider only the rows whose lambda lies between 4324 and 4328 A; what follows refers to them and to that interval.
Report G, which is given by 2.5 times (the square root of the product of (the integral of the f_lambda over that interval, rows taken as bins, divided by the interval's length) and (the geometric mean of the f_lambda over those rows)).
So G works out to 18.8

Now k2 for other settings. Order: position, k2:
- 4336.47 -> 7.549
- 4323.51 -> 7.251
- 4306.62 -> 6.598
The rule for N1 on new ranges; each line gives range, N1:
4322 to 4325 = 14.4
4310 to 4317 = 13.8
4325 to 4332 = 15.0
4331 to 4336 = 14.9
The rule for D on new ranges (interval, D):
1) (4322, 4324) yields 7.2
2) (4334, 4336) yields 7.5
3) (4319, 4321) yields 7.2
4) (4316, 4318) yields 7.3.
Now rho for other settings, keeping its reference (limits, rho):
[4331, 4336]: 4331.48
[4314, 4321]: 4317.54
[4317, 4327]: 4317.54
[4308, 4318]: 4317.54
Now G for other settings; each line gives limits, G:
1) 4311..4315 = 17.4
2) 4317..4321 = 18.2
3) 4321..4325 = 18.2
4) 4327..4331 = 19.0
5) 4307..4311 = 17.0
